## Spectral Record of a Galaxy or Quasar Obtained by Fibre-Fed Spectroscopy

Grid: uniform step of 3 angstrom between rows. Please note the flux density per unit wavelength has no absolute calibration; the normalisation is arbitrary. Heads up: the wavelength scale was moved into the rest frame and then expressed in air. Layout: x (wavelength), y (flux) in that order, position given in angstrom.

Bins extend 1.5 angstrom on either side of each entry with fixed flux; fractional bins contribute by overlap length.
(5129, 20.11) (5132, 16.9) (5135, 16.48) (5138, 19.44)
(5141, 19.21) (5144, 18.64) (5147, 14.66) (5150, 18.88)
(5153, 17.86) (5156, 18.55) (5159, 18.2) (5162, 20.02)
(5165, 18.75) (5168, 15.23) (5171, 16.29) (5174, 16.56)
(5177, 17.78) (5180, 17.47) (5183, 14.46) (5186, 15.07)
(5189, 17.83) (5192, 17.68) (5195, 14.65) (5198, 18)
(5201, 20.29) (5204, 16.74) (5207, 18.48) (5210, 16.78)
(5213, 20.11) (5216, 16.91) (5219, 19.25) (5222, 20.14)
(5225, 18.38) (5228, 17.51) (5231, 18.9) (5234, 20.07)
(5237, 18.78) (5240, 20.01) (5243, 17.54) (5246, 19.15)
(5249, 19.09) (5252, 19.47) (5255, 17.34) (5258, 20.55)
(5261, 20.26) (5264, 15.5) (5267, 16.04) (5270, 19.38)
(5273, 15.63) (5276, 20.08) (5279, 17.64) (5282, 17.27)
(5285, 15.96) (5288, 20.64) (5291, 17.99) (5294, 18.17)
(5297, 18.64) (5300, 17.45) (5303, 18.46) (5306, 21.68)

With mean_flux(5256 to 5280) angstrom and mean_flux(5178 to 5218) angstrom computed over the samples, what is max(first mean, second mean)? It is 18.1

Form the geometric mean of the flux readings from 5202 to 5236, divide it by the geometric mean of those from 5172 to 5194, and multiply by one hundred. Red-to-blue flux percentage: 111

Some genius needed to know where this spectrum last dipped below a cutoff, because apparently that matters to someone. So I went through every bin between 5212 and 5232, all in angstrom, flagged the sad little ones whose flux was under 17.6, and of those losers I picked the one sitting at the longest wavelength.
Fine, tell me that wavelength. 5228 angstrom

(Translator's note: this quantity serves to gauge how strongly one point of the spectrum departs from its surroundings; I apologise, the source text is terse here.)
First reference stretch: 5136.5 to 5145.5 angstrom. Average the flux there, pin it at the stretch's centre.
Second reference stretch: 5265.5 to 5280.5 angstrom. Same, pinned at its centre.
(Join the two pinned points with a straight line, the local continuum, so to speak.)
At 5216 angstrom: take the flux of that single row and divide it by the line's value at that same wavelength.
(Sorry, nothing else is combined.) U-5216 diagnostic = 0.92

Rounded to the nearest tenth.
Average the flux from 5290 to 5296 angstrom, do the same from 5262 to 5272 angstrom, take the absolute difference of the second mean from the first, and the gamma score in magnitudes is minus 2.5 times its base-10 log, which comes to -0.1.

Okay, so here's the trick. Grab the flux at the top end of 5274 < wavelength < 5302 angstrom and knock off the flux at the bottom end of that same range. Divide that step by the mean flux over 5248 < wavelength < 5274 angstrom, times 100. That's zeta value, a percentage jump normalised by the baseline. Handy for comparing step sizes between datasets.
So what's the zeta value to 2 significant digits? -14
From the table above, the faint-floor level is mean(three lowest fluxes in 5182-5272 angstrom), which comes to 14.7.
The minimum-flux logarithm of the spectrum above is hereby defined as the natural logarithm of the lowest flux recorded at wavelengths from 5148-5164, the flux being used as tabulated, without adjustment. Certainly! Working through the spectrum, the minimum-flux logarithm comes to 2.88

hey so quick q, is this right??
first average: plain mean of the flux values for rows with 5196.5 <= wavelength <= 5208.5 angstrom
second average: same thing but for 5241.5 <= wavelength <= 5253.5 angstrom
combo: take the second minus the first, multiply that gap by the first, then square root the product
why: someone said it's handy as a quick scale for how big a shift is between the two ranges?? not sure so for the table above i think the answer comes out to 2.8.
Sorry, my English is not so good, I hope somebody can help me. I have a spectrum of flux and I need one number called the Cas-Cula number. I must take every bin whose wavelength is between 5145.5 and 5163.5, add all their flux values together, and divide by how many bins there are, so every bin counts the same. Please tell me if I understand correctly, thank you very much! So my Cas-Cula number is 18.0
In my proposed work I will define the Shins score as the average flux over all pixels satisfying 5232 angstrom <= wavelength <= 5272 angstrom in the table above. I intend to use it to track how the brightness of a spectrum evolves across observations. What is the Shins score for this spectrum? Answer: 18.7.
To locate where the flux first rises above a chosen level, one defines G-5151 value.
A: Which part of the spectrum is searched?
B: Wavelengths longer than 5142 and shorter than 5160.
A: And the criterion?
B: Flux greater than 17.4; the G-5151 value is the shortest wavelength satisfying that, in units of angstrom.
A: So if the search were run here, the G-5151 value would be 5144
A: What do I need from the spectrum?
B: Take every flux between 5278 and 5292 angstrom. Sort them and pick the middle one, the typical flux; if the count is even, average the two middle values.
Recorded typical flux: 17.6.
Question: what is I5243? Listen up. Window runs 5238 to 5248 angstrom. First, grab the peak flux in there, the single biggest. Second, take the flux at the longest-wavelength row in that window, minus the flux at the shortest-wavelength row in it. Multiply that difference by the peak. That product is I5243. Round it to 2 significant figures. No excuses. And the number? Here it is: -17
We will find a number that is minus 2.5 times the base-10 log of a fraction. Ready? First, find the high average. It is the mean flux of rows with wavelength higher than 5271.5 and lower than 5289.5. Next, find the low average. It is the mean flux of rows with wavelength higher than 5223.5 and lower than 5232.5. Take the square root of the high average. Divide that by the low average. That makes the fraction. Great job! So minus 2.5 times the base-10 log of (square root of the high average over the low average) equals 1.59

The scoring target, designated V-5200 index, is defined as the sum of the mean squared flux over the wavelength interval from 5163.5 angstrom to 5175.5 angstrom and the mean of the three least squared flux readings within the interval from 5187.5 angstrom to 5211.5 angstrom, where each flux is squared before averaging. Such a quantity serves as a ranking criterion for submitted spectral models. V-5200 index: 540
